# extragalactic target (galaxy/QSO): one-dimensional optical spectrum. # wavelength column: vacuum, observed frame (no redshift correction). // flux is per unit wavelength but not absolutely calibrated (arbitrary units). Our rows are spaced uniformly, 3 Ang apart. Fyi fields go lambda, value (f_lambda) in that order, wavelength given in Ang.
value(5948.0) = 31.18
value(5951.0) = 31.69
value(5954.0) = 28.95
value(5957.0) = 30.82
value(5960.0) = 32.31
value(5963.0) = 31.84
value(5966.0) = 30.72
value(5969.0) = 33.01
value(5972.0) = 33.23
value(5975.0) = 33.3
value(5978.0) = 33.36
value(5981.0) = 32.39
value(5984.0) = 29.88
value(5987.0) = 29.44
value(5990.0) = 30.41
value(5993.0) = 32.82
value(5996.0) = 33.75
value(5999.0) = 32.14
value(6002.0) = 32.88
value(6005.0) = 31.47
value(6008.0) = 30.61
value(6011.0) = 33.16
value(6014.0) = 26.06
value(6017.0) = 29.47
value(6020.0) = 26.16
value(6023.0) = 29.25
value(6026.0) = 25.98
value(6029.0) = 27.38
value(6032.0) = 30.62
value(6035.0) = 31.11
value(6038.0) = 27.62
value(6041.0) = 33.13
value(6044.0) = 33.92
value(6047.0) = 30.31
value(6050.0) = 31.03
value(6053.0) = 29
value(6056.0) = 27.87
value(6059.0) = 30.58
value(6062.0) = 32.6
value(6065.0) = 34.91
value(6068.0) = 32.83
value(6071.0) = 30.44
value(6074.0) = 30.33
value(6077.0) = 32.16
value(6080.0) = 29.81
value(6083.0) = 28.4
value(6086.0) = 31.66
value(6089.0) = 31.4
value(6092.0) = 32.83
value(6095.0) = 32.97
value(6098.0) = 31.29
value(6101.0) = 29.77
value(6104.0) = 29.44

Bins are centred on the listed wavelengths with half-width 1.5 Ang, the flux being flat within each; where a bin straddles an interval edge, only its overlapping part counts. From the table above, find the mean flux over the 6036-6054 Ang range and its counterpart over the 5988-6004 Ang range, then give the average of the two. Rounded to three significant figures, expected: 31.6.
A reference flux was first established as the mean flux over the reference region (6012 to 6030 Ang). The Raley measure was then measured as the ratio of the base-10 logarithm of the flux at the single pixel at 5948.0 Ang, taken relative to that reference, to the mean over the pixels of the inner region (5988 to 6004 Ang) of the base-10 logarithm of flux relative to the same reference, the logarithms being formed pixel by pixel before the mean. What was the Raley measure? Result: 0.8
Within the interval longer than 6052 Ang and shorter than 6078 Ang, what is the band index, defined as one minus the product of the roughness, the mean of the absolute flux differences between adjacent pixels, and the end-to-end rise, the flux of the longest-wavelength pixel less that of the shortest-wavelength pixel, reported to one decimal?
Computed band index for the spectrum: -4.8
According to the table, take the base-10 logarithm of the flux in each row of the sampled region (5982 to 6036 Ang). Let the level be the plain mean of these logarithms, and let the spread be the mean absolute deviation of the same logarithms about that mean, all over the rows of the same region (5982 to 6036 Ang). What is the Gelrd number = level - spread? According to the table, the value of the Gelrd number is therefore 1.45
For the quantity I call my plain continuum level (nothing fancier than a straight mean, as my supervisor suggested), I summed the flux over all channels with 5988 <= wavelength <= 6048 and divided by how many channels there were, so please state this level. 30.4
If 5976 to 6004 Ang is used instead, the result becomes 31.9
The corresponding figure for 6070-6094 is 30.9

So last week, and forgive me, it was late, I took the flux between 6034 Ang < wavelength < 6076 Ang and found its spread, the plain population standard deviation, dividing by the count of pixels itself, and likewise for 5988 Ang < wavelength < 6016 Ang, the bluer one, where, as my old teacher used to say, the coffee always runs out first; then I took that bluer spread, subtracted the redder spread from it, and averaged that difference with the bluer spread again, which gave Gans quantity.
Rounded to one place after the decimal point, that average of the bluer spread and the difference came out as 1.2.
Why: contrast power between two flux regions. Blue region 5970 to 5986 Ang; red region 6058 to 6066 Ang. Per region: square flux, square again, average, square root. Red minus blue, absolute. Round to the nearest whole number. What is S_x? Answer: 22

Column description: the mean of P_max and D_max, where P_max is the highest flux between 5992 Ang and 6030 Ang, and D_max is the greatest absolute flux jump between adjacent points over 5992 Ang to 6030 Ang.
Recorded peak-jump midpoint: 20.4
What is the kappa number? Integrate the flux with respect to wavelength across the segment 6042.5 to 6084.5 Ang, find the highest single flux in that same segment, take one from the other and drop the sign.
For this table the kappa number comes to 1268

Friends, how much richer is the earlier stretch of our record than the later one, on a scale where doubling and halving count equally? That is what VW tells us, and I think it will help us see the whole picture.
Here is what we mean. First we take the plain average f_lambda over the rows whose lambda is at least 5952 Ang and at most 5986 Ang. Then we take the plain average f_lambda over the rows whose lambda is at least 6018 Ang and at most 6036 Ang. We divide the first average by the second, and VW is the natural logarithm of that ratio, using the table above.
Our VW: 0.11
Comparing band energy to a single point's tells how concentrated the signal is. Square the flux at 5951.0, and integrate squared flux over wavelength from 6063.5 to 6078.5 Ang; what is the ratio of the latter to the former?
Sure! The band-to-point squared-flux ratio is 15.5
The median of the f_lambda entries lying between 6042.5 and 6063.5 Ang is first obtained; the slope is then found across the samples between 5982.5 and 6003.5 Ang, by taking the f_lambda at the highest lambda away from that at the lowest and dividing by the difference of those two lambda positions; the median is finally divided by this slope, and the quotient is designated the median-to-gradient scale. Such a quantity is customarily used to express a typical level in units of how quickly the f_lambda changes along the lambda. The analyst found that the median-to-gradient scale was 183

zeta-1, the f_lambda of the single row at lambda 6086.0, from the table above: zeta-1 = 31.66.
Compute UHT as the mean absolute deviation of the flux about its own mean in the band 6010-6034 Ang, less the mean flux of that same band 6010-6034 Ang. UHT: -26.4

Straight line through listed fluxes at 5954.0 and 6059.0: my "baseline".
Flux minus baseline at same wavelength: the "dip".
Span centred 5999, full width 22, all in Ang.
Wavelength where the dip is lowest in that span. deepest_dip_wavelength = 6008.0 Ang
